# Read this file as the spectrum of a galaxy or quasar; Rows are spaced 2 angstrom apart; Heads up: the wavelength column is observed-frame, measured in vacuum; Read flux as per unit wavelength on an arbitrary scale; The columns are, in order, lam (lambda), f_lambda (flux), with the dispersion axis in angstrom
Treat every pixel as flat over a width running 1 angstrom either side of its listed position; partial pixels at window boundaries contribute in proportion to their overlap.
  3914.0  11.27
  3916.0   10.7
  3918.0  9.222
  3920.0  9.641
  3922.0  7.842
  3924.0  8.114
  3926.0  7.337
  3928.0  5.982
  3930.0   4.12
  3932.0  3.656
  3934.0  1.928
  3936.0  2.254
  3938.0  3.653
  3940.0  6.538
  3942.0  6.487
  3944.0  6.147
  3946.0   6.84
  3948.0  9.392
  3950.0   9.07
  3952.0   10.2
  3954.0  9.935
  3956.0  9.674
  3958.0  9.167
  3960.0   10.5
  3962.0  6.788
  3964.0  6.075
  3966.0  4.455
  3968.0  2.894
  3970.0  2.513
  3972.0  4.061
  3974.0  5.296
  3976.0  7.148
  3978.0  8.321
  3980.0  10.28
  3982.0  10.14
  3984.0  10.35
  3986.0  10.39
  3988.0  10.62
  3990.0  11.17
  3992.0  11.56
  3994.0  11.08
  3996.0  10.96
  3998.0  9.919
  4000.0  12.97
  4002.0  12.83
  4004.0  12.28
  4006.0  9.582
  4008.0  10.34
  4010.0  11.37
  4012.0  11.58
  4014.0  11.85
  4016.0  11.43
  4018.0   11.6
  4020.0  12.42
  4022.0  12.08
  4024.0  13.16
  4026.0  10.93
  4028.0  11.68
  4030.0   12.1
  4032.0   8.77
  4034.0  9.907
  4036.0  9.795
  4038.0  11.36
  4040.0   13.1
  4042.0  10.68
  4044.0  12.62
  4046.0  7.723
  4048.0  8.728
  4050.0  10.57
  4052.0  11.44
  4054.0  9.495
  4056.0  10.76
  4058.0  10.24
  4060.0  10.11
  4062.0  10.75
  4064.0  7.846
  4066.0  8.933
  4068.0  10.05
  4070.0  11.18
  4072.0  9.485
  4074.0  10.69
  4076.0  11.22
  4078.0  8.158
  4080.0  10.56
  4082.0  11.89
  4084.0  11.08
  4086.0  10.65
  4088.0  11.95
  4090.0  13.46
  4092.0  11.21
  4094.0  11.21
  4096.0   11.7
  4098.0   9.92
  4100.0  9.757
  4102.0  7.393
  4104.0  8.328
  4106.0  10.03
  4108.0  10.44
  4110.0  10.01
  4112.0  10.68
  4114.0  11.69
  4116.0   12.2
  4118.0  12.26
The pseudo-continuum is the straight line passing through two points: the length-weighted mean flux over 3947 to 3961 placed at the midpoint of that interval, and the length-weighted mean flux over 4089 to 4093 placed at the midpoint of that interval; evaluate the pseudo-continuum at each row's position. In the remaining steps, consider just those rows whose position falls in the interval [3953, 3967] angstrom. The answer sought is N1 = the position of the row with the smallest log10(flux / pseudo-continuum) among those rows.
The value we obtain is 3966.0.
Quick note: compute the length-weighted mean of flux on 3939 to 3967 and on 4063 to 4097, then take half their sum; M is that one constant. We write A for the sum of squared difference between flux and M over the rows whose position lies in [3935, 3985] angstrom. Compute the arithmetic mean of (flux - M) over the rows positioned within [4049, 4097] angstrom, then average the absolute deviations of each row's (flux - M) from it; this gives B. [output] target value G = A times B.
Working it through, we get 262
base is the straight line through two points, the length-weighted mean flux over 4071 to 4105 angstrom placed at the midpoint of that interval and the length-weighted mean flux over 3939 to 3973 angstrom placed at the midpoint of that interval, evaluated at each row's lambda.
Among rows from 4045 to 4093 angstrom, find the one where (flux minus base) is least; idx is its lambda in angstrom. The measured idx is 4078.0 angstrom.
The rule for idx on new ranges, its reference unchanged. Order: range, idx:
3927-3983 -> 3970.0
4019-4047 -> 4046.0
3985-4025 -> 4006.0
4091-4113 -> 4102.0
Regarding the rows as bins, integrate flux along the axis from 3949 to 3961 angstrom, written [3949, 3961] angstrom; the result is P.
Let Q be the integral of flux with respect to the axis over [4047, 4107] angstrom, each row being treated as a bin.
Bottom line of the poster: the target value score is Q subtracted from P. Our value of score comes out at -500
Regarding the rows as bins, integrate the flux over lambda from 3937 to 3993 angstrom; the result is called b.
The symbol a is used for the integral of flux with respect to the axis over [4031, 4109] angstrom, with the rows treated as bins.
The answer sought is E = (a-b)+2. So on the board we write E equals 369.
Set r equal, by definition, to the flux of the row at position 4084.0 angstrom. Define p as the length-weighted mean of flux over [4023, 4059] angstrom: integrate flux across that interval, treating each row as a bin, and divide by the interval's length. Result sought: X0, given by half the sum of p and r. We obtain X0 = 10.9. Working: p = 10.7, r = 11.08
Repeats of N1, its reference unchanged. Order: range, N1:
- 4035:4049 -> 4046.0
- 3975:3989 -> 3976.0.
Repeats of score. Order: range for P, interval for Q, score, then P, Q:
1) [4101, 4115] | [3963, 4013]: -319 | 137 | 456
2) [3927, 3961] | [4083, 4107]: -22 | 231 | 253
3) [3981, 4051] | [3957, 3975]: 672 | 775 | 103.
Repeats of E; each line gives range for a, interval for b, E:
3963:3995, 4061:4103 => -183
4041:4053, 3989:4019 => -216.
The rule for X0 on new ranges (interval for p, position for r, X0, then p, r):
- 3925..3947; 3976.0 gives 6.1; 5.0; 7.148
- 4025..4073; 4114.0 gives 11.0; 10.3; 11.69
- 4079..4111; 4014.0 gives 11.2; 10.6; 11.85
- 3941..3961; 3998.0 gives 9.3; 8.7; 9.919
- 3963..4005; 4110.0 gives 9.4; 8.8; 10.01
